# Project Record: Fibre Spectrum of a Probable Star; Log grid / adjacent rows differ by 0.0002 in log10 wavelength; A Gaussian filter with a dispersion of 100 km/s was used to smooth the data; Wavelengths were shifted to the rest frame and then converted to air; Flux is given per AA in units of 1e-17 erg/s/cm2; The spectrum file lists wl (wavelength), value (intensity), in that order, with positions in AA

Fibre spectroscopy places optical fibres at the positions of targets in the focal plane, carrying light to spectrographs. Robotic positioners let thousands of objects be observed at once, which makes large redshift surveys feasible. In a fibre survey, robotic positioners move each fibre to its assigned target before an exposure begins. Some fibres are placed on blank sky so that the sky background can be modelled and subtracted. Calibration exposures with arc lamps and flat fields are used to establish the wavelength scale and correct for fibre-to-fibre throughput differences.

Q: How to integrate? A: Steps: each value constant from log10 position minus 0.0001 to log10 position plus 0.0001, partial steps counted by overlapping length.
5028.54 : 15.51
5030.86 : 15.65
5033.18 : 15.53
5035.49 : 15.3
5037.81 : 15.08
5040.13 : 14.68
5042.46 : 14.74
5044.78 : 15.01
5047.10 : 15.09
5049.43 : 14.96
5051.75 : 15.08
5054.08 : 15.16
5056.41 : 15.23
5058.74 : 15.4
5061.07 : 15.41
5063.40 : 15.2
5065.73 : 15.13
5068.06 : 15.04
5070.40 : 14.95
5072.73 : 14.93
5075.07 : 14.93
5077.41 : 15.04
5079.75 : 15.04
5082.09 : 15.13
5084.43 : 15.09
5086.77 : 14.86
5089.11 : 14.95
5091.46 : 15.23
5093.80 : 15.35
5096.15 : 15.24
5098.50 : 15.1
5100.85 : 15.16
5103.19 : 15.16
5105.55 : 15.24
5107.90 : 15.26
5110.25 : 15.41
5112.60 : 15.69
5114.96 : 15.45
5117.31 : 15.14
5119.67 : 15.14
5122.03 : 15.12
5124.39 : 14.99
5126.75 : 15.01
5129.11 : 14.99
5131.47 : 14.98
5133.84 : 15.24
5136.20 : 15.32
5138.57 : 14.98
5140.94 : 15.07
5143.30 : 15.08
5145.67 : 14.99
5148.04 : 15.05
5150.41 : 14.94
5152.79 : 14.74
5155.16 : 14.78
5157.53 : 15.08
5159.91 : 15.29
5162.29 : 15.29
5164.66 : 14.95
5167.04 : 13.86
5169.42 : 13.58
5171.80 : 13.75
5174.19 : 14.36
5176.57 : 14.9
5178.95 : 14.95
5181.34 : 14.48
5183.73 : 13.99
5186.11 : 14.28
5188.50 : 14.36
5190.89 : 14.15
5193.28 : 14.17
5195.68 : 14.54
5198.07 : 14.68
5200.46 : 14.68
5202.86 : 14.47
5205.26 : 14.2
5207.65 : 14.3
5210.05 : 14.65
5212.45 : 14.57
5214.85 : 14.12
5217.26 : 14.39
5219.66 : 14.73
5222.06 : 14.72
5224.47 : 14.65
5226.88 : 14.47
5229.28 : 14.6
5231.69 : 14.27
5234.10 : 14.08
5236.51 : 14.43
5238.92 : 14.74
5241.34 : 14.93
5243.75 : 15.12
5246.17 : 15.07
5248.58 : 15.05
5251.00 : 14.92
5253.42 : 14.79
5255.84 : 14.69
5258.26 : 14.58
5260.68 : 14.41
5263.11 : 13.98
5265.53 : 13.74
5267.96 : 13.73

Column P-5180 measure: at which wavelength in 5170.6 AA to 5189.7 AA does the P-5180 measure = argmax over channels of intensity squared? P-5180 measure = 5178.95 AA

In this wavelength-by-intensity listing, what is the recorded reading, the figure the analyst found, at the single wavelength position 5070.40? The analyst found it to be 14.95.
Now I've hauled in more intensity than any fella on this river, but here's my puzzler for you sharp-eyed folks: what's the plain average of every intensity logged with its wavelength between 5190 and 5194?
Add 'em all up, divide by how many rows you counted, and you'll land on 14.16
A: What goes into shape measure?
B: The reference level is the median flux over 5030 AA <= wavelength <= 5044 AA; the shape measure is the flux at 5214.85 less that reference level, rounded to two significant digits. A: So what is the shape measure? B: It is -1.1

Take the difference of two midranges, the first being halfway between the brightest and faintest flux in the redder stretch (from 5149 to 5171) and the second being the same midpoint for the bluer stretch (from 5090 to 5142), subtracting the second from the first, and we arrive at -0.90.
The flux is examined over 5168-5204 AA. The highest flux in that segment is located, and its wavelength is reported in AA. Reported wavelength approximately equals 5178.95 AA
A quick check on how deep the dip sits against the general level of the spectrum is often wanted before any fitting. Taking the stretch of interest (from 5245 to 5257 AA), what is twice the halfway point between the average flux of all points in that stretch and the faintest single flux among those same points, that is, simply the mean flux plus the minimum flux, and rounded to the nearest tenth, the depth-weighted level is 29.6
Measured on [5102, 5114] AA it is 30.5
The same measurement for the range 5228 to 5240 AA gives 28.5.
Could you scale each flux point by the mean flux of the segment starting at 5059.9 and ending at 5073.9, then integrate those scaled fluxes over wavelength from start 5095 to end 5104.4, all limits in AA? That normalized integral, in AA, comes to 9.43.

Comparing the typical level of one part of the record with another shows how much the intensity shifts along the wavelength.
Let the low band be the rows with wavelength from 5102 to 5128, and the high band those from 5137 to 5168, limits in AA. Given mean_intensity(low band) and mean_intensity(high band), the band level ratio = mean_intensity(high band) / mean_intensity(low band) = 0.98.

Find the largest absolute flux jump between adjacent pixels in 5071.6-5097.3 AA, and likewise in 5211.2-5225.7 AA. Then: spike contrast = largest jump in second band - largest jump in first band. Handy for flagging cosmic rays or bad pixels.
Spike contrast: 0.17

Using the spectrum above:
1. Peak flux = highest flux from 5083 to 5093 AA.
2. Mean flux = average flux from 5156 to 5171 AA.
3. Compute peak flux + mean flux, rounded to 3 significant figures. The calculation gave 29.9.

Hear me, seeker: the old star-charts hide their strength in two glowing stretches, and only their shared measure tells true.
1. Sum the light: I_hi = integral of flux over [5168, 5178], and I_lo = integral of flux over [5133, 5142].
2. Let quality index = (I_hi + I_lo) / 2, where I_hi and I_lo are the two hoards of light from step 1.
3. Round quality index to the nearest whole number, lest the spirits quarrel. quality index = 139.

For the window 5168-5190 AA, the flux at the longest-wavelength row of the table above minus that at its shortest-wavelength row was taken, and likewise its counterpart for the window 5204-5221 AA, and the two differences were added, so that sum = 1.3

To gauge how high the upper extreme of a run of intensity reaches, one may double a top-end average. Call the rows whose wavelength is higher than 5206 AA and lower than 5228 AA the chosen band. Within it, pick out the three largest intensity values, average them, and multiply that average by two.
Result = 29.4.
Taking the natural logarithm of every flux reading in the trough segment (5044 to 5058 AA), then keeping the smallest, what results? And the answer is 2.71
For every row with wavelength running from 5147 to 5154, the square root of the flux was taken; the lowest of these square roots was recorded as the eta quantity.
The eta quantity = 3.84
